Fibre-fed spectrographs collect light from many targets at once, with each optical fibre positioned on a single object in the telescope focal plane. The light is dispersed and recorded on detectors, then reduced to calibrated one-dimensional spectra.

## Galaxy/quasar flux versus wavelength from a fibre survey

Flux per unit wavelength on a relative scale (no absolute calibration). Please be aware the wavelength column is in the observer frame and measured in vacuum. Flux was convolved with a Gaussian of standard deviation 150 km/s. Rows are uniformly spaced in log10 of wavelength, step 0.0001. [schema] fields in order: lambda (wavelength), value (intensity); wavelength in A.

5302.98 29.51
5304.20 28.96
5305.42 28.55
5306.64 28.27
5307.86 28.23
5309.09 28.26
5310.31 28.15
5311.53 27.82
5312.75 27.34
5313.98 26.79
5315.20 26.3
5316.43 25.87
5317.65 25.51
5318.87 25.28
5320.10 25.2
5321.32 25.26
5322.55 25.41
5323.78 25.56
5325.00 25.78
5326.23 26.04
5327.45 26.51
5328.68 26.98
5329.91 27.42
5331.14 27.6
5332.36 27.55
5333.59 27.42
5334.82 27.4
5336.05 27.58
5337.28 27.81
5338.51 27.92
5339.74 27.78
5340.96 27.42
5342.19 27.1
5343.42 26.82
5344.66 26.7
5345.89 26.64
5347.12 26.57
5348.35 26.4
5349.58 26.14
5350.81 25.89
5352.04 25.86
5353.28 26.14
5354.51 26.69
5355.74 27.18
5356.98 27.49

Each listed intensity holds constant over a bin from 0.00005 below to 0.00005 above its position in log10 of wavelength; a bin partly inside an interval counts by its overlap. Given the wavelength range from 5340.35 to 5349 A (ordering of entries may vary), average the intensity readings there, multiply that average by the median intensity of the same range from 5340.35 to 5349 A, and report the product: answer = 716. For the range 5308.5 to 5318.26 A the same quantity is 731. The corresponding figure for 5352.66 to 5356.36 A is 712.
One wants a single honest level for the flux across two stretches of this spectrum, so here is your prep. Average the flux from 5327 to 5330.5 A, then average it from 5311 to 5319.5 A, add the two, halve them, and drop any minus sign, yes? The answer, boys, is 26.7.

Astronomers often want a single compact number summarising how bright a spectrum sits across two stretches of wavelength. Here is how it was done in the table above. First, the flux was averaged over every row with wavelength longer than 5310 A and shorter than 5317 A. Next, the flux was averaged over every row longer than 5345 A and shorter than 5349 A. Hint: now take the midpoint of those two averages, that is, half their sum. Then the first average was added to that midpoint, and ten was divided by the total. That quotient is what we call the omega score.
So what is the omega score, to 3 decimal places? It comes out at 0.186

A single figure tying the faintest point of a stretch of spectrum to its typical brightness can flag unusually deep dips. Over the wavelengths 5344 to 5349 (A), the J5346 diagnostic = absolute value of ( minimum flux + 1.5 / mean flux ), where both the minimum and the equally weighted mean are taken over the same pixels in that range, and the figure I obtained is 26.5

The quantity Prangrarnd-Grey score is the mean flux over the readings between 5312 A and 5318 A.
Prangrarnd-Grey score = 26.4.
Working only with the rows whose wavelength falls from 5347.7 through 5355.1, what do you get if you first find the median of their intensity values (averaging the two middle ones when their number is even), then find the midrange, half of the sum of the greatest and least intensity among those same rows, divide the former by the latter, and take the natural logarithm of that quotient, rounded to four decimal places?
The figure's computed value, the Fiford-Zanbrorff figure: -0.0052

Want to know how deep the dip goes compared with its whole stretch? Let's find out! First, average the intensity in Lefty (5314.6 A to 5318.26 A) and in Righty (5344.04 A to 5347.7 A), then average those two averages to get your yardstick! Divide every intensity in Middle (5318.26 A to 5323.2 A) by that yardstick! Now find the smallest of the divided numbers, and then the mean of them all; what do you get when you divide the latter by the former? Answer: 1.00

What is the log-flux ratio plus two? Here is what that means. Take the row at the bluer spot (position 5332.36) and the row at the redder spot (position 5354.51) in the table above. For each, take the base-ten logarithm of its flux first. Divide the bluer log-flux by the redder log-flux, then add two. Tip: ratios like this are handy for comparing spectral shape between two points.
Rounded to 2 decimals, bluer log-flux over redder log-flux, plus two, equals 3.01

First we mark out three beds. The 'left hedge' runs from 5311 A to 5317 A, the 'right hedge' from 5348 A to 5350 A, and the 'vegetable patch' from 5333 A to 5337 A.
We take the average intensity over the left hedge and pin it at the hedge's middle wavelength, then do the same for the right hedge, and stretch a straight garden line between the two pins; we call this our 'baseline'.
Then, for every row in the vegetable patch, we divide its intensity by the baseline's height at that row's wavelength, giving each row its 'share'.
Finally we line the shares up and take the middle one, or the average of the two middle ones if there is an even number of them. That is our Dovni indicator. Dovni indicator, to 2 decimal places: 1.03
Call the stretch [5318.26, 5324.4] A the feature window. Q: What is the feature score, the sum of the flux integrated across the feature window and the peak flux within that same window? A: 181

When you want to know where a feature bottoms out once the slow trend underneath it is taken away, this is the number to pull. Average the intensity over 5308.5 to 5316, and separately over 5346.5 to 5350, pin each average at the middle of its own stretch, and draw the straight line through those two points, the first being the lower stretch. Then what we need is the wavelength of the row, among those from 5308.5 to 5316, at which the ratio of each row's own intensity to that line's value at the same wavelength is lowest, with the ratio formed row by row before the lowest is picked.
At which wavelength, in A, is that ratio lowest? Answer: 5315.20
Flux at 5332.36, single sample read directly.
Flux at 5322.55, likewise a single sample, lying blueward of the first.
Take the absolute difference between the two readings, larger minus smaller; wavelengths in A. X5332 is 2.1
